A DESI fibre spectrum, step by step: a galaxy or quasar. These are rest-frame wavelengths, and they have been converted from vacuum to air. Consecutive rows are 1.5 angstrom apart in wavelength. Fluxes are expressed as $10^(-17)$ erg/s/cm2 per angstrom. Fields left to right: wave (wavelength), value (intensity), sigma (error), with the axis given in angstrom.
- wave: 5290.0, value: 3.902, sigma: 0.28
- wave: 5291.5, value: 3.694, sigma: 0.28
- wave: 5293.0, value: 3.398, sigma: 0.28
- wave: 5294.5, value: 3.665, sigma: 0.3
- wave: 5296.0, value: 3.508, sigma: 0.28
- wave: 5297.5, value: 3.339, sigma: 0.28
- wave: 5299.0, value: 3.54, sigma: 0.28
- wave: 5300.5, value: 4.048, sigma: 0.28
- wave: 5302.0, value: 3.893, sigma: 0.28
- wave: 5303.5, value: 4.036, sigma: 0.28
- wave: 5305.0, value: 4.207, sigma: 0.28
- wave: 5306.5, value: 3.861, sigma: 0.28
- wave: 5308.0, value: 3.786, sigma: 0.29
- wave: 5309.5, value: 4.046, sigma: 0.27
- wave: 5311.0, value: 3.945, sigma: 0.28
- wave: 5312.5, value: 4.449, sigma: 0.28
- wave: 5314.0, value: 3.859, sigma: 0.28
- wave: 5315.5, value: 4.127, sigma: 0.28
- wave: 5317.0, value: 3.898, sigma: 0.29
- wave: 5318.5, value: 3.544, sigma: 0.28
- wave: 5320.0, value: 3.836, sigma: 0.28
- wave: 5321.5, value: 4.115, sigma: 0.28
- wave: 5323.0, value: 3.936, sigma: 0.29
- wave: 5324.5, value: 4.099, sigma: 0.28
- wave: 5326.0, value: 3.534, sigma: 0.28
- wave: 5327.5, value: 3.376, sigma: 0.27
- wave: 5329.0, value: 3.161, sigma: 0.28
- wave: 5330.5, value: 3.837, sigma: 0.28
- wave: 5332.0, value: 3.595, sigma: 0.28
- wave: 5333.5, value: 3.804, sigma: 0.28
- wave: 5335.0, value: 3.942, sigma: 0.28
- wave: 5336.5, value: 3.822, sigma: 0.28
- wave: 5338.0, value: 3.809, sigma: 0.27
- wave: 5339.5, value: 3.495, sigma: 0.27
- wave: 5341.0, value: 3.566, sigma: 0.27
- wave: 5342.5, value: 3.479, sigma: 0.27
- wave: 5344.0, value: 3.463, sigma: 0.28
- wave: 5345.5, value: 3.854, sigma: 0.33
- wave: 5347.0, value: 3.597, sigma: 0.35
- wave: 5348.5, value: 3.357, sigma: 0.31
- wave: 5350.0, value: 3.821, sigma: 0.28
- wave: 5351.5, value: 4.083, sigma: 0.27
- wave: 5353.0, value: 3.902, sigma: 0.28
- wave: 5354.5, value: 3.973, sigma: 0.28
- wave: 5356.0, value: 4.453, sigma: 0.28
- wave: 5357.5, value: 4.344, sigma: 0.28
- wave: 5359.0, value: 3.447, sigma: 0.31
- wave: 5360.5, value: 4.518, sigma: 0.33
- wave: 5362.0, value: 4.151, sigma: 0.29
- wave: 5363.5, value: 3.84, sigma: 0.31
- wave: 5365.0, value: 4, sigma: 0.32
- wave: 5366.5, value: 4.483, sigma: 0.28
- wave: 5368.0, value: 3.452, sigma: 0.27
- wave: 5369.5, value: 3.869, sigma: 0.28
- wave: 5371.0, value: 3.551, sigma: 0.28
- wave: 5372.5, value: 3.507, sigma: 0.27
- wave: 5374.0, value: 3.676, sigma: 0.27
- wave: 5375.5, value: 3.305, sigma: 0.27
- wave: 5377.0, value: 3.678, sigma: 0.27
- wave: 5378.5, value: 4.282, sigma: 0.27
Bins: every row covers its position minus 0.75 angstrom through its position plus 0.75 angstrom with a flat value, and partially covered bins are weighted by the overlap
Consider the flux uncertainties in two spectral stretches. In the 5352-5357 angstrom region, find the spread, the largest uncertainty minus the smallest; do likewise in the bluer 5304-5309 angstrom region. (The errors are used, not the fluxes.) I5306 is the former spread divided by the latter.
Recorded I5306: 0.0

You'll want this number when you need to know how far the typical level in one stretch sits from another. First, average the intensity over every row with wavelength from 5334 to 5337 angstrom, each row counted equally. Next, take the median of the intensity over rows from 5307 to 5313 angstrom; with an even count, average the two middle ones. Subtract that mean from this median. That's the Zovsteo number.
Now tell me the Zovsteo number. 0.1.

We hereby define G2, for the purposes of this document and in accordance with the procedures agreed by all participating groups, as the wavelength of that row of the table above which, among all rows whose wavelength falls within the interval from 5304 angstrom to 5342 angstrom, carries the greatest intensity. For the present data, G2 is 5312.5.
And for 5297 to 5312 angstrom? 5305.0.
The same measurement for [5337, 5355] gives 5351.5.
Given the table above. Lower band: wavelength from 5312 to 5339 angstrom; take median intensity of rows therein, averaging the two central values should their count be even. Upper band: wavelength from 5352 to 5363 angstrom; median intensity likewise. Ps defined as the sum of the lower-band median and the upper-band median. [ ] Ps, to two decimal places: 7.99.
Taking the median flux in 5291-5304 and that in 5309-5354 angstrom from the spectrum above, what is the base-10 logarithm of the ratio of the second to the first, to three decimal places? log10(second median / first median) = 0.019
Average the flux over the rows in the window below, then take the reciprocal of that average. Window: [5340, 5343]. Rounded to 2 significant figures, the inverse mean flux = 0.28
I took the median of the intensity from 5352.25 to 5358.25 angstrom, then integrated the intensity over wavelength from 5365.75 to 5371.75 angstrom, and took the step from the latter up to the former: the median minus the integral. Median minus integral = -18.9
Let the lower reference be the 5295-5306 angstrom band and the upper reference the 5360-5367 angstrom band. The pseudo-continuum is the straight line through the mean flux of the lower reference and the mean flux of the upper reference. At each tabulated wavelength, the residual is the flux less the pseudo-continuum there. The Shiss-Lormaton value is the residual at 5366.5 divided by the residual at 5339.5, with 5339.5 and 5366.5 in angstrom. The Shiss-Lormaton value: -0.5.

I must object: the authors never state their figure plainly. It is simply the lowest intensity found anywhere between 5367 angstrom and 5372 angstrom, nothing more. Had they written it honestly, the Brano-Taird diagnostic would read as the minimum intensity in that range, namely 3.452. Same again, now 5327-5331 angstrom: 3.161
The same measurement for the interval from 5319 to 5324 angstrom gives 3.836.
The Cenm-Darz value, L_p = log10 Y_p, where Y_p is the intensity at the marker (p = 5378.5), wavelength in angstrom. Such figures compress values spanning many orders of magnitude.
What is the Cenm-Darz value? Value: 0.63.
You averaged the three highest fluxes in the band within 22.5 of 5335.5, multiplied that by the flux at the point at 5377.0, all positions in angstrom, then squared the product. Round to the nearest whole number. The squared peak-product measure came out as 251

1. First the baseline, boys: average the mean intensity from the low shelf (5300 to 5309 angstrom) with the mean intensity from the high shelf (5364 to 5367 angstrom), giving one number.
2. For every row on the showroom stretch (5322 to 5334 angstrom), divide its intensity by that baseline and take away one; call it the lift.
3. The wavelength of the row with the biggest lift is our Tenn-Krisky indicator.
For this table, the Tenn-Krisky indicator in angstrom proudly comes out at 5324.5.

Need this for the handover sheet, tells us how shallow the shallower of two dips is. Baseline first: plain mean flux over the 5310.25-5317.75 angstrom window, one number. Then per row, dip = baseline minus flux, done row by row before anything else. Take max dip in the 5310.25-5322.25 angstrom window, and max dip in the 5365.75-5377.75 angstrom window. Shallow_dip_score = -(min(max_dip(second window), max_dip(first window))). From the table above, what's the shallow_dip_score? -0.51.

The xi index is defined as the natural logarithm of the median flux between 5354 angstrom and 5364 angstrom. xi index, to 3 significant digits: 1.42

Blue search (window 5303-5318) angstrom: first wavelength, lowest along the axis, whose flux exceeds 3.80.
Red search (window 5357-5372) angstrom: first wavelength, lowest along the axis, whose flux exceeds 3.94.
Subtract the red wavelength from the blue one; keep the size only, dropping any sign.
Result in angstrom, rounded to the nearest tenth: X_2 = 54.0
